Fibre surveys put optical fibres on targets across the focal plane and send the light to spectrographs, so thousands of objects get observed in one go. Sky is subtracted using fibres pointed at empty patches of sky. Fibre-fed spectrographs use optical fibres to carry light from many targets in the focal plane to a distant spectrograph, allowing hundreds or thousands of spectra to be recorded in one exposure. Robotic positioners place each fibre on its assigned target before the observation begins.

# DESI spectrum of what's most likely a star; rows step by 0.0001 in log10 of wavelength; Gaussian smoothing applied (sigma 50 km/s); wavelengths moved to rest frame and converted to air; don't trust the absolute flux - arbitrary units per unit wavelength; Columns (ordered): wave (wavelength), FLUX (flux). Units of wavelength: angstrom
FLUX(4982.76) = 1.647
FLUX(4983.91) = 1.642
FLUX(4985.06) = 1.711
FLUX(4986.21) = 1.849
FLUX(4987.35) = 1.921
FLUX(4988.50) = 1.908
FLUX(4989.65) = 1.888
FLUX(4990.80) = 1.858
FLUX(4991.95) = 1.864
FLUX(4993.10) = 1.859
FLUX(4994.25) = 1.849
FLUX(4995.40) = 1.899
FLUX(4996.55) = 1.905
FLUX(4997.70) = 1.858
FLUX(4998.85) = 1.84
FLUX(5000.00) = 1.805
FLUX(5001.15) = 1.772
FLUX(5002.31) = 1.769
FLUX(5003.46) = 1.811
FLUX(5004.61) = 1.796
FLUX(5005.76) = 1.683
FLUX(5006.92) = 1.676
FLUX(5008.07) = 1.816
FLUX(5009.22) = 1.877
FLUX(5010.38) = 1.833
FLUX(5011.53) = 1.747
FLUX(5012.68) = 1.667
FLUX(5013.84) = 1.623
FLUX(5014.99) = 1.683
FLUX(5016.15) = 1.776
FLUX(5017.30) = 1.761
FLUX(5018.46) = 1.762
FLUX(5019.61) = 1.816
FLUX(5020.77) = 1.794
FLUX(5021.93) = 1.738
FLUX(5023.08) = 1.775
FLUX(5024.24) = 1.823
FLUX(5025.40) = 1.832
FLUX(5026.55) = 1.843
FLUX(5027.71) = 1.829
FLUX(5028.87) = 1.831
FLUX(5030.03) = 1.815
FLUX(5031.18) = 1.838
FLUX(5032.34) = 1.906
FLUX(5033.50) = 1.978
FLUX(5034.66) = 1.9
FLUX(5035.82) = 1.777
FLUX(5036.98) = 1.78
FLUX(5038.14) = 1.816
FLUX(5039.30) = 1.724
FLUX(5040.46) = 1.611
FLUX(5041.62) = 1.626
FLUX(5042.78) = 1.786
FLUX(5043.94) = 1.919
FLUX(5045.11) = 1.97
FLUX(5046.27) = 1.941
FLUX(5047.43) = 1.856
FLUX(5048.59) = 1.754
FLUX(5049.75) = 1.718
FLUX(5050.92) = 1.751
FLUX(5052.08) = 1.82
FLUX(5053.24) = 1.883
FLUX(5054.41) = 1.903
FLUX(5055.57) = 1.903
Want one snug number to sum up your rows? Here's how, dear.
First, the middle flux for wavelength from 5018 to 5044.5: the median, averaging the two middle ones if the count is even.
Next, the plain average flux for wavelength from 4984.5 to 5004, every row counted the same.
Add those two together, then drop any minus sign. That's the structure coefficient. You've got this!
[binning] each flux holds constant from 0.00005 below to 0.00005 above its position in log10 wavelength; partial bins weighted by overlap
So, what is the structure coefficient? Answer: 3.66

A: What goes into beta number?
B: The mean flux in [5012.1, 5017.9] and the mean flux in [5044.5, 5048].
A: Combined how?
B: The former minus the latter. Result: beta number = -0.22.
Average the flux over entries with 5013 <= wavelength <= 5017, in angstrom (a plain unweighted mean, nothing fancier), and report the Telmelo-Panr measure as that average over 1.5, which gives 1.13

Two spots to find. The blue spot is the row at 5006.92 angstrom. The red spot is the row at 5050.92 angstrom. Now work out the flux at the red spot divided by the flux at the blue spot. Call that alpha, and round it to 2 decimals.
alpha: 1.04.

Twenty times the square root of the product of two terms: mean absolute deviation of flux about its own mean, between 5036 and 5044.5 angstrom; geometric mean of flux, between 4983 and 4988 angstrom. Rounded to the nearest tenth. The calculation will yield 7.7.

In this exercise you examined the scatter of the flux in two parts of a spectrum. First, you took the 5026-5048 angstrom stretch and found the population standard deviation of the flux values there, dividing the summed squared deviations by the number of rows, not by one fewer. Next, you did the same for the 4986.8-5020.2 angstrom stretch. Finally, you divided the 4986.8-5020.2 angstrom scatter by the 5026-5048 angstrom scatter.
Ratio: 0.81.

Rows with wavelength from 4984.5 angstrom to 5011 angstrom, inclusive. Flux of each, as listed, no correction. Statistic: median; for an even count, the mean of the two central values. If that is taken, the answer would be 1.85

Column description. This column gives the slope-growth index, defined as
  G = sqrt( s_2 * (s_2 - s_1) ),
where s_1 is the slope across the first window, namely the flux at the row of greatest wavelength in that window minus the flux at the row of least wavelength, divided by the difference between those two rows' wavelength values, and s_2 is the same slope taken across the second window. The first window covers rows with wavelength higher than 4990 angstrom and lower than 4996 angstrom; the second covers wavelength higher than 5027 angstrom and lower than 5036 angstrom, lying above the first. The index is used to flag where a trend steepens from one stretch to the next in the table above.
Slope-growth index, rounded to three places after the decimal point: 0.010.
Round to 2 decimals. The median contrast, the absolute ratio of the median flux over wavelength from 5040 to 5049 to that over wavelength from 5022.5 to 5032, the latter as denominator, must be 1.00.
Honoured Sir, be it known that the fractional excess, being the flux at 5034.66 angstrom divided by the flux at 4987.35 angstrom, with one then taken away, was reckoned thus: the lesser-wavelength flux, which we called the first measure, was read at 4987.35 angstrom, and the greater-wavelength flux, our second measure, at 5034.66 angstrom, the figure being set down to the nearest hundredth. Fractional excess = -0.01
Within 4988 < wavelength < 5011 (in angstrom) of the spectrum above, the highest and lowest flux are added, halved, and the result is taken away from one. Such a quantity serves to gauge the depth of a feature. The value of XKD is -0.792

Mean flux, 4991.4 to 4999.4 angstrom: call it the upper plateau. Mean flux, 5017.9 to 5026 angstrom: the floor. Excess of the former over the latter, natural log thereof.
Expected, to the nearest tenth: -2.6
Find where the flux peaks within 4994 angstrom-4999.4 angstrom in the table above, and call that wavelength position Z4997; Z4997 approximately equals 4996.55 angstrom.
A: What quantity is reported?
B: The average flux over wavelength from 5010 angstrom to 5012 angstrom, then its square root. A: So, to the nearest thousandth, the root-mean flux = 1.338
